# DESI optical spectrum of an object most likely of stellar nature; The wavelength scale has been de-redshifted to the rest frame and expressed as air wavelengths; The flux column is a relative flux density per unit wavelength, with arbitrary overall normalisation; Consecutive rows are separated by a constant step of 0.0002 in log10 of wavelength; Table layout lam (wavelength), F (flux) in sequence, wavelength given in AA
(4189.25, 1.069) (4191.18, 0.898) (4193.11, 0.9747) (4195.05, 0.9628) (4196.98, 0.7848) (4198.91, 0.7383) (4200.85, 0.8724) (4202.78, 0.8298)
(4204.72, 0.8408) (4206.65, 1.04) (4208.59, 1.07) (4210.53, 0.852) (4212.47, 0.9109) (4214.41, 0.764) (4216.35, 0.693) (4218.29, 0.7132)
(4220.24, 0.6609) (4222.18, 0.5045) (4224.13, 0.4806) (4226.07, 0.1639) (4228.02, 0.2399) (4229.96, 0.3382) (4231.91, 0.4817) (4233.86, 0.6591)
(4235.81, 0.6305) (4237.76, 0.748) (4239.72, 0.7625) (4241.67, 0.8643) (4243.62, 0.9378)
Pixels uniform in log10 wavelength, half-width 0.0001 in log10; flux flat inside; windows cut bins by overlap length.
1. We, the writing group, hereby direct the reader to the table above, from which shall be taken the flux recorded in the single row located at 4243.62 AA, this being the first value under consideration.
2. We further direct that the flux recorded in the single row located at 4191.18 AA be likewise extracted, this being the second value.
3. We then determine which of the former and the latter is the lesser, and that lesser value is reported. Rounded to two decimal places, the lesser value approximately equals 0.90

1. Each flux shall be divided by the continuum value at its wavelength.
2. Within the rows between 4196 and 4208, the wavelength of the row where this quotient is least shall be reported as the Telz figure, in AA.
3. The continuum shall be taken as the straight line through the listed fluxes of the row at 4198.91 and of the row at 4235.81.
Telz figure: 4198.91 AA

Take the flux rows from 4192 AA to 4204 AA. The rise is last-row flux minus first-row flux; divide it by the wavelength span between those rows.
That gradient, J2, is -0.015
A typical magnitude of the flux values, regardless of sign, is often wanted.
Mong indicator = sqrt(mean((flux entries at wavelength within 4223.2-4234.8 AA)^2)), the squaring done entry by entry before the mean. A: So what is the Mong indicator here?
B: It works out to 0.43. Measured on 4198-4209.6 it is 0.91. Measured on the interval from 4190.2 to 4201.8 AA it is 0.88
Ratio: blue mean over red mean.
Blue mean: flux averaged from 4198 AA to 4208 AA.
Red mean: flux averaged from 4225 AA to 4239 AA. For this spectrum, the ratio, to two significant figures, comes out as 1.9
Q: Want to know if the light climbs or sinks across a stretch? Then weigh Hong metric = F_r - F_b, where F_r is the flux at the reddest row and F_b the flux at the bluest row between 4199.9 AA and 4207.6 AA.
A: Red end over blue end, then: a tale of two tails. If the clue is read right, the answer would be 0.17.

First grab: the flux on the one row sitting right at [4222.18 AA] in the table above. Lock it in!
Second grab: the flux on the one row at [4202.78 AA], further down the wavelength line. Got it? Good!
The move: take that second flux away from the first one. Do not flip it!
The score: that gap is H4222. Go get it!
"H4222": -0.33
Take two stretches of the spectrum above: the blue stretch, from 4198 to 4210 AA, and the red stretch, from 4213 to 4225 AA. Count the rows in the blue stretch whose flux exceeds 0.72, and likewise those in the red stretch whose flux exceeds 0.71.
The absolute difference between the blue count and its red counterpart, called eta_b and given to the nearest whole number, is 4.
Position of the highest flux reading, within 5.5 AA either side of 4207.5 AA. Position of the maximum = 4208.59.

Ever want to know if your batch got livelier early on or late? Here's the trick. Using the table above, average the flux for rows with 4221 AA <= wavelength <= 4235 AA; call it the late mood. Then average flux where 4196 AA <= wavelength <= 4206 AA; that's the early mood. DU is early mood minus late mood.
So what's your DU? 0.40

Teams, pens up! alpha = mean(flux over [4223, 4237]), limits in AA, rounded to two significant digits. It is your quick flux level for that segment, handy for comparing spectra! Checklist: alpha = 0.43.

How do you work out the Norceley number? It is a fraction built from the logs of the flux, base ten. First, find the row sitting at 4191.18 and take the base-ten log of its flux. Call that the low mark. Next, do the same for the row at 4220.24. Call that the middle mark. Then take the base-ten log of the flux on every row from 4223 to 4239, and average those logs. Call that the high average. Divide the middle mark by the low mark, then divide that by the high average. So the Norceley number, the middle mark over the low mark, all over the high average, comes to -10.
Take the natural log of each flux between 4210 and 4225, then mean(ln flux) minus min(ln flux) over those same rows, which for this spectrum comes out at 0.35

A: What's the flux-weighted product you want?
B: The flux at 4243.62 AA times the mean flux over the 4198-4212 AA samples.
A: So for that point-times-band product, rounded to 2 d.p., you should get 0.84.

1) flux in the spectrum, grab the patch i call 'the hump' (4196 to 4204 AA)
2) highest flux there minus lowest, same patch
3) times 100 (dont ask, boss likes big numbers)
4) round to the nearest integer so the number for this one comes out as 13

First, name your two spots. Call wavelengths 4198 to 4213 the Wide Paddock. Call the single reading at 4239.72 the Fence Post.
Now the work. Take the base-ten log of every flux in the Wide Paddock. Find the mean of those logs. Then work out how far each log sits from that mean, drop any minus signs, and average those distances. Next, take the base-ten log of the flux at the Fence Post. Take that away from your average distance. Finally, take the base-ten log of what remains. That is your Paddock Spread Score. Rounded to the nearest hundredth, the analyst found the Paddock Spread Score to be -0.80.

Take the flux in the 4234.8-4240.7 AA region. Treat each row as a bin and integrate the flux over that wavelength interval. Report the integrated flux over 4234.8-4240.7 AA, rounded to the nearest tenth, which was 4.2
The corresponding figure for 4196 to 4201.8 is 4.6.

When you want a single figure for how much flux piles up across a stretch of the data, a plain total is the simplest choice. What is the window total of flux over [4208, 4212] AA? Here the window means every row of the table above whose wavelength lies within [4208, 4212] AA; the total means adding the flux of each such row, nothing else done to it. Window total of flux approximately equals 1.9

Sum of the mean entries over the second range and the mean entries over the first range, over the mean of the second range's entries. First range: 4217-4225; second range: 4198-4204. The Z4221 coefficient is 1.7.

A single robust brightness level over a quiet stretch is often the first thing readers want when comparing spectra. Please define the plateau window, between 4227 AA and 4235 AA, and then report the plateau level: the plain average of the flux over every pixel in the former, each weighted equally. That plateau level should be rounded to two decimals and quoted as 0.43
